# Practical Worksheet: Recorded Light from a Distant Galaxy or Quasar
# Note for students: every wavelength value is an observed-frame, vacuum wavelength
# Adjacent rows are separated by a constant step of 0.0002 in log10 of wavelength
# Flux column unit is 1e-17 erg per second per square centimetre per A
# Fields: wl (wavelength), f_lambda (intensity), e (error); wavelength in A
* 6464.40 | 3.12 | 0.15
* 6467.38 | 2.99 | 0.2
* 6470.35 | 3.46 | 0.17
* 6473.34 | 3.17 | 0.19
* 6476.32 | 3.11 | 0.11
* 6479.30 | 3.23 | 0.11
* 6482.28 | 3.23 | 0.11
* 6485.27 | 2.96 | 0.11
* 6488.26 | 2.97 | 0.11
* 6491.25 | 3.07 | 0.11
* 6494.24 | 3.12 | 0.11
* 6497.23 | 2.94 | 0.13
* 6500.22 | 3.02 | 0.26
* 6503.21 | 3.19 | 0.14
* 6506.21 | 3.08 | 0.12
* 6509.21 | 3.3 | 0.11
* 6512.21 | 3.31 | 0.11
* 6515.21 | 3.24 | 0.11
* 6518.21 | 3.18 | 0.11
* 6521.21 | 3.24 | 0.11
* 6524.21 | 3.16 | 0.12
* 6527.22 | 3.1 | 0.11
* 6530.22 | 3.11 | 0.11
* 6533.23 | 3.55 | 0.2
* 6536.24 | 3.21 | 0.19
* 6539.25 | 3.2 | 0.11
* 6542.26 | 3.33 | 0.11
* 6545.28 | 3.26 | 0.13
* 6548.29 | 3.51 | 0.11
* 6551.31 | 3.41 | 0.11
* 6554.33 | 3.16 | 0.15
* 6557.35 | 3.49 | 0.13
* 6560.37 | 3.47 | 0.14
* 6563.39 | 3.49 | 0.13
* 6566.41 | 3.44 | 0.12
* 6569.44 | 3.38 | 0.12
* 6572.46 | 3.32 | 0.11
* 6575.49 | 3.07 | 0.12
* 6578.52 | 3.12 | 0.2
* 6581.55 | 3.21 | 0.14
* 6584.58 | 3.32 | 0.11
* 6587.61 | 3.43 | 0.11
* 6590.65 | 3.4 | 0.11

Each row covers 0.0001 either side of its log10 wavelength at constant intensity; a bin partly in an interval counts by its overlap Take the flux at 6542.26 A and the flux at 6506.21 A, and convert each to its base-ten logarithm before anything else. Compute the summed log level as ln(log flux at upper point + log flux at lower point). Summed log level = 0.011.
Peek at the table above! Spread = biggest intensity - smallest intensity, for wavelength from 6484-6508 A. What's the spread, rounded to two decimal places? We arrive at 0.25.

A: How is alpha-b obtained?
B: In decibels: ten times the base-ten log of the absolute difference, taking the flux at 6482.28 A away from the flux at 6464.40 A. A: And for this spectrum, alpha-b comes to -9.6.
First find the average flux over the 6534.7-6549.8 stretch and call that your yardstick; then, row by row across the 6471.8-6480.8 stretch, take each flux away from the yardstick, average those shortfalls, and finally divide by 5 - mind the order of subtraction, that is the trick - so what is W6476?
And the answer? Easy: 0.026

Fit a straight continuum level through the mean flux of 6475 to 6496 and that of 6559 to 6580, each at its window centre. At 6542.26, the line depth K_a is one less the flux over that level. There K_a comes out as -0.024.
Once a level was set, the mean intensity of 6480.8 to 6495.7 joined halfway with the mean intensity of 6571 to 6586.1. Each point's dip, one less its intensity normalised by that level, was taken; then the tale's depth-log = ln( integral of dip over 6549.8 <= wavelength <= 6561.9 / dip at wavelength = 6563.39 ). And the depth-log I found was 2.1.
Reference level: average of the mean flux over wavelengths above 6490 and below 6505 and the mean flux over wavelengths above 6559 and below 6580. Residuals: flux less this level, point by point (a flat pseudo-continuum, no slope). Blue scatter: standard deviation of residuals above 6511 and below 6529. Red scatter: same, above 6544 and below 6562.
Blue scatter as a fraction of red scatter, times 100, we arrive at 52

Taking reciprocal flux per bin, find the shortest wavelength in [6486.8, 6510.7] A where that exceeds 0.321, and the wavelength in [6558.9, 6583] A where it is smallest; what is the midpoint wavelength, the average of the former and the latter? 6525.8 A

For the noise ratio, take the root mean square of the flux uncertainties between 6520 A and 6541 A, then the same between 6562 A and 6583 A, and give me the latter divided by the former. 0.97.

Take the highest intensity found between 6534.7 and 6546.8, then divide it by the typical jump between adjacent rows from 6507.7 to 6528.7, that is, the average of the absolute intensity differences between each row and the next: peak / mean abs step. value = 59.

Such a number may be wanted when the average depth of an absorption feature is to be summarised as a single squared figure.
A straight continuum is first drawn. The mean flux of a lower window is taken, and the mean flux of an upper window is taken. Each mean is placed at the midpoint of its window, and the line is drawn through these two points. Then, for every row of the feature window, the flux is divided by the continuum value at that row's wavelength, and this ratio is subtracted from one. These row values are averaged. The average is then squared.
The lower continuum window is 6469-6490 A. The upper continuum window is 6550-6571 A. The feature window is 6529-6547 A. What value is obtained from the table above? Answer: 0.0003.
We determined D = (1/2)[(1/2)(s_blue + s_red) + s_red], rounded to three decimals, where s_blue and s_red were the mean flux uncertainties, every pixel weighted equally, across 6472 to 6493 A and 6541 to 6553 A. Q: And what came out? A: 0.117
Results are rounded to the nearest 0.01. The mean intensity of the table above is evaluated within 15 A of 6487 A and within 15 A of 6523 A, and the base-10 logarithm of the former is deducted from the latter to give 2.75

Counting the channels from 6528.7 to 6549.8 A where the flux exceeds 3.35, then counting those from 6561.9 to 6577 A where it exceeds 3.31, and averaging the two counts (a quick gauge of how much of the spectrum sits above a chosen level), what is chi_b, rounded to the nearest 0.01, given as 3.00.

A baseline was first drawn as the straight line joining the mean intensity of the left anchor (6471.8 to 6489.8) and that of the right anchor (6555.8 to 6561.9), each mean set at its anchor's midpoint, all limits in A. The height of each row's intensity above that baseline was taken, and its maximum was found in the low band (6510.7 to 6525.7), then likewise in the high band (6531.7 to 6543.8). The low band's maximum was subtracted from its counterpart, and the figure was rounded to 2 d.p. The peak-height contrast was 0.14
